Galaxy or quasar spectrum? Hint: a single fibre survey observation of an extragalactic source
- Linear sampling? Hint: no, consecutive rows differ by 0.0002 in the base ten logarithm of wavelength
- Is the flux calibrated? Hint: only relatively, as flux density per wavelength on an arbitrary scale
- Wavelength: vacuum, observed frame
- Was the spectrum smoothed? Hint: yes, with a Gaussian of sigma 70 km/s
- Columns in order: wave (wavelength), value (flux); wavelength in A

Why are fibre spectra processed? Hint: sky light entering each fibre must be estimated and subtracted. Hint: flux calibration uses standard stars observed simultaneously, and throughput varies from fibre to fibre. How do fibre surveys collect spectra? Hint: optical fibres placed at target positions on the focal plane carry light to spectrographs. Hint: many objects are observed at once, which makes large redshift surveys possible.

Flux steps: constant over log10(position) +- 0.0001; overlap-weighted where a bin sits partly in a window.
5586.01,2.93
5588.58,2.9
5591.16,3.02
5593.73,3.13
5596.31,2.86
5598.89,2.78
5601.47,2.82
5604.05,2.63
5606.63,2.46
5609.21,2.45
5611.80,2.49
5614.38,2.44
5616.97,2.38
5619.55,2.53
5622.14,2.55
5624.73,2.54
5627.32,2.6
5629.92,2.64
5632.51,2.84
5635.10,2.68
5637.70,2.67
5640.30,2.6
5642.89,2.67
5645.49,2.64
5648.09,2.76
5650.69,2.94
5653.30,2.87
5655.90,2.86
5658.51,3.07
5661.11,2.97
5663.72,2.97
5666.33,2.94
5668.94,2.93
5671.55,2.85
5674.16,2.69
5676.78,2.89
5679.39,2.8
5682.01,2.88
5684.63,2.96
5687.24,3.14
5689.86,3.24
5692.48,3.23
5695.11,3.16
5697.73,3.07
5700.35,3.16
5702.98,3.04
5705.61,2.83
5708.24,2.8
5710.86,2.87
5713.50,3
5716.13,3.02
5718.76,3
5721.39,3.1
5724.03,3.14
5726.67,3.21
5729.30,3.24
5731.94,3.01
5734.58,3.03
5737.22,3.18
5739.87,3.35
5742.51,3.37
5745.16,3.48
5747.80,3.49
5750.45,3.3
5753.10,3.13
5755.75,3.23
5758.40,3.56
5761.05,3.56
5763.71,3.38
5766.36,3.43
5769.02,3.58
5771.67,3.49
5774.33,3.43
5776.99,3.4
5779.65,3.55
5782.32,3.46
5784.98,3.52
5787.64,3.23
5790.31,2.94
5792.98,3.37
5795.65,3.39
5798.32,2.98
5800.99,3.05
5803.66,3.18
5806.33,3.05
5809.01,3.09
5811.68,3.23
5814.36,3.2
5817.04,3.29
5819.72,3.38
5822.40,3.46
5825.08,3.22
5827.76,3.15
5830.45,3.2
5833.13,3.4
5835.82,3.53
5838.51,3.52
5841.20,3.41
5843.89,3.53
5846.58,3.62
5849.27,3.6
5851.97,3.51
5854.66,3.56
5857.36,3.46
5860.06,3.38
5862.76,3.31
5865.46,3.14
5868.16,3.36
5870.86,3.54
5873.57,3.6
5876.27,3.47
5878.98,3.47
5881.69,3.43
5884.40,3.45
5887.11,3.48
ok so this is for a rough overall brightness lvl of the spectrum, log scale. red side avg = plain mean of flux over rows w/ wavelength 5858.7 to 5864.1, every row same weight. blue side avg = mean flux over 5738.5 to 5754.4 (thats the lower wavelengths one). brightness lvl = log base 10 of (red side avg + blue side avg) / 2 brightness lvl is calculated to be 0.52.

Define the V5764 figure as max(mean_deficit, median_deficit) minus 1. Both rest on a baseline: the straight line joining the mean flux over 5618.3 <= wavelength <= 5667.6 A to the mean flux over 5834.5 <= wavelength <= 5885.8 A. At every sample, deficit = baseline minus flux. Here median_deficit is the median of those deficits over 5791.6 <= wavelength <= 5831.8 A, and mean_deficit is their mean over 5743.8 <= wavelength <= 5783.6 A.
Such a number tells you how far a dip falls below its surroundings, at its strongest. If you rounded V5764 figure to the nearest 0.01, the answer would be -0.88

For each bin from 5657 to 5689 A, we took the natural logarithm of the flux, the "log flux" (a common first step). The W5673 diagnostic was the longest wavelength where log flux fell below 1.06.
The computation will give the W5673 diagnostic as 5682.01 A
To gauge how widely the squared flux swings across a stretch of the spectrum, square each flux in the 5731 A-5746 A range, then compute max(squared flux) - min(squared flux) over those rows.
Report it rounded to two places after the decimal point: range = 3.05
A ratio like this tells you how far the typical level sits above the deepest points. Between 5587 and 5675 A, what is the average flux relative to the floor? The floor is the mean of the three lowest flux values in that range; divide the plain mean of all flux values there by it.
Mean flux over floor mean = 1.13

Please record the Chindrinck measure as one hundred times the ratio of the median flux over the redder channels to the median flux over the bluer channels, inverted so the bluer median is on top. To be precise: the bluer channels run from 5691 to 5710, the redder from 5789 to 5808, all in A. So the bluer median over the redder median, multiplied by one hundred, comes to 101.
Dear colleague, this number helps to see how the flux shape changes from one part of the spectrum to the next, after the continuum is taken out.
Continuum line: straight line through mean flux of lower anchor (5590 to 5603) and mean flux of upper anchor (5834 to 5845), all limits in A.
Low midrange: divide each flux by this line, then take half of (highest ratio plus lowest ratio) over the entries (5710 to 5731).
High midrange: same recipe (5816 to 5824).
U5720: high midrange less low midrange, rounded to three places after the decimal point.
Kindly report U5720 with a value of 0.028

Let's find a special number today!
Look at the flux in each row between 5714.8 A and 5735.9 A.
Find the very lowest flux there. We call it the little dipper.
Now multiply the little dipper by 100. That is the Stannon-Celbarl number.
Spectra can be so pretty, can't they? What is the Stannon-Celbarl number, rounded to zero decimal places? 300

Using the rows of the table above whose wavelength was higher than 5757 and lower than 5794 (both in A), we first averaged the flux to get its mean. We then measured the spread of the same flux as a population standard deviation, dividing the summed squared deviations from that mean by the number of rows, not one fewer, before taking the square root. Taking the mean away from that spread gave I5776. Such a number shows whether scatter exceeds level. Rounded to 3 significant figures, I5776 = -3.26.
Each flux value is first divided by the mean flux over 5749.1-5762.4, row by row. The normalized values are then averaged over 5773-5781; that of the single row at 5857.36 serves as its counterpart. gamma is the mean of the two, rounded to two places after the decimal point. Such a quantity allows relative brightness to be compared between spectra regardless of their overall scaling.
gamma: 1.03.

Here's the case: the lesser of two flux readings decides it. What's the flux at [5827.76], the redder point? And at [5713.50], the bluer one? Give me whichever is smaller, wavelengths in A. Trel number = 3.00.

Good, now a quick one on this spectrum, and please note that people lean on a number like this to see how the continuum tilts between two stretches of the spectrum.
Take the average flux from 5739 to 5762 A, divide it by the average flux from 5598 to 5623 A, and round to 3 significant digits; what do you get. 1.33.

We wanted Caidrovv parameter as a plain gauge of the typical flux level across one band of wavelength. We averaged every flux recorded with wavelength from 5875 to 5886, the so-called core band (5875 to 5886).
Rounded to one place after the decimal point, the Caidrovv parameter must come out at 3.5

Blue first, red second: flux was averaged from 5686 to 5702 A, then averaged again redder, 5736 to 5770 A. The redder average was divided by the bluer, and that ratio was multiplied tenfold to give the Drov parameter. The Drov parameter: 10.7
